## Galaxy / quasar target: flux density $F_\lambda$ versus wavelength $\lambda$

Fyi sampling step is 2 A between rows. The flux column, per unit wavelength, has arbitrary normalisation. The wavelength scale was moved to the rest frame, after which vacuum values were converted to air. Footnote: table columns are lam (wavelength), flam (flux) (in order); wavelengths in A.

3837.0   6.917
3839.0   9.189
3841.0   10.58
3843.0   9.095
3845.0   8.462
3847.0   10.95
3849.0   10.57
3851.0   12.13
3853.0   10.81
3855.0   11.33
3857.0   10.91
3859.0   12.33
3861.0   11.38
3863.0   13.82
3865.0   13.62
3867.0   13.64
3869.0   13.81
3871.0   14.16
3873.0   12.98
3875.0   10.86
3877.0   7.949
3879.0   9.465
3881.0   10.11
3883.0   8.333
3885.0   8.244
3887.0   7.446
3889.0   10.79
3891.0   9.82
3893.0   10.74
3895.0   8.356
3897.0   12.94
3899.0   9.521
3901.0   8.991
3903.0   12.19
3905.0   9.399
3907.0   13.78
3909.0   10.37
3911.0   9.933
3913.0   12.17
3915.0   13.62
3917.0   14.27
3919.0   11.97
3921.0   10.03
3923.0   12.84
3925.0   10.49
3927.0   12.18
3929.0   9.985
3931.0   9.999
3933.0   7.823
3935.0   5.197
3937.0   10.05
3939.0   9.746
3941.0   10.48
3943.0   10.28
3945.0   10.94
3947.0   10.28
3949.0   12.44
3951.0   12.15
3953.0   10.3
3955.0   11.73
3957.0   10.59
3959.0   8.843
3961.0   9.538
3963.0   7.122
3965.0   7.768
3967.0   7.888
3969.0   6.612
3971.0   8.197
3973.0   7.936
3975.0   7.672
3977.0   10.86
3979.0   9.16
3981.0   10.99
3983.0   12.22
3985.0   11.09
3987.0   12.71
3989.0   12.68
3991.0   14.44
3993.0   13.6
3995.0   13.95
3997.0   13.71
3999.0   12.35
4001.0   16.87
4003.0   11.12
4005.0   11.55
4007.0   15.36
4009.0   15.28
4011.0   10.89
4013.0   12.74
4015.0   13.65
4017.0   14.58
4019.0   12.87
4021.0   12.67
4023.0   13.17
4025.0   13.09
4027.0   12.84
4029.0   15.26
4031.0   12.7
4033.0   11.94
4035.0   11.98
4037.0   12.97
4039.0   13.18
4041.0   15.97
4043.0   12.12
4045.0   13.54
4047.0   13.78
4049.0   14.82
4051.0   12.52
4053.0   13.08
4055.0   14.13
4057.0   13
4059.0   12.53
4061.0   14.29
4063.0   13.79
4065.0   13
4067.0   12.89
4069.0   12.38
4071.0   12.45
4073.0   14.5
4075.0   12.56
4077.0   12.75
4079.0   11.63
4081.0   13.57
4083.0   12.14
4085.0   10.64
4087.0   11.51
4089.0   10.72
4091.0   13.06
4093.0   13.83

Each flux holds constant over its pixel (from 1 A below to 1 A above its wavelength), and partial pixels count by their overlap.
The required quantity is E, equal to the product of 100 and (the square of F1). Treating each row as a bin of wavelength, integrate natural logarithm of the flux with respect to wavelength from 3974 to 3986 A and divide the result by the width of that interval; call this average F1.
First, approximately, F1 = 2.32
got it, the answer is 540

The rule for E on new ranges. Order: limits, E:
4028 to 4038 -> 655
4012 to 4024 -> 668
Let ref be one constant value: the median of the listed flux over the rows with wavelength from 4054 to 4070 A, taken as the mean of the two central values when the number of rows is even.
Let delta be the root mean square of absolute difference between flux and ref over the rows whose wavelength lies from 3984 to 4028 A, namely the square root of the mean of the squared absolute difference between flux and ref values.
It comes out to 1.5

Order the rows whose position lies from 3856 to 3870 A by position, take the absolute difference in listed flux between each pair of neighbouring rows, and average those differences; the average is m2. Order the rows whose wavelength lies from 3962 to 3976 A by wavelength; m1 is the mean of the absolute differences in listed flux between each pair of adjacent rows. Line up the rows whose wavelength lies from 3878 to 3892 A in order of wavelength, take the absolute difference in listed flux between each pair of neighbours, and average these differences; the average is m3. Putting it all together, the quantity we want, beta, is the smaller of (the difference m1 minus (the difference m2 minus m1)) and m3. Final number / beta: 0.52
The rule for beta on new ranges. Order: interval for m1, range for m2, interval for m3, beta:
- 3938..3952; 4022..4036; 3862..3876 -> 0.55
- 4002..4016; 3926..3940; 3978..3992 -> 1.27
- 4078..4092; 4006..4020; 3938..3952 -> 0.78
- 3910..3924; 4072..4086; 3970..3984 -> 1.41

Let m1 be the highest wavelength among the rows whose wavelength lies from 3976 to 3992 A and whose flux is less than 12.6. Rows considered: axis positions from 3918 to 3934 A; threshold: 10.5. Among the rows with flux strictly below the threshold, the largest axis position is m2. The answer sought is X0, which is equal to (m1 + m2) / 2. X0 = 3959 A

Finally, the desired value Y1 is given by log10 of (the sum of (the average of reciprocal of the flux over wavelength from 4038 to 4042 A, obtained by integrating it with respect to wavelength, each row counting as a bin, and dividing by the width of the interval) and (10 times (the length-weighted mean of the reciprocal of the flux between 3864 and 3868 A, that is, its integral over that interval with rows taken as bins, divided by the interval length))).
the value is -0.095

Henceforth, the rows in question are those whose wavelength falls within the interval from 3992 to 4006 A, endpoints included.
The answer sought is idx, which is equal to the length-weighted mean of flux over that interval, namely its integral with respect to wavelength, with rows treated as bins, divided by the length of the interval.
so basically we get 13.3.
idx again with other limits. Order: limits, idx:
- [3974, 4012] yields 12.4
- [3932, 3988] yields 9.7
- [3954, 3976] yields 8.5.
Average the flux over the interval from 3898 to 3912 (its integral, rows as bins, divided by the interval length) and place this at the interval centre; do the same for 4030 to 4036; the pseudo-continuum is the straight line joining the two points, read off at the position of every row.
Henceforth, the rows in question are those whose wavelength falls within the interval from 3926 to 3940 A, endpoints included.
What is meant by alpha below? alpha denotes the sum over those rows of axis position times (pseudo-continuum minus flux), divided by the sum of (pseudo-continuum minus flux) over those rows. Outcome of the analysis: 3935.2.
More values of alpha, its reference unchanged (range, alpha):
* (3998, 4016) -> 4006.2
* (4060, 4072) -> 4061.3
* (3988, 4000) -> 3993.6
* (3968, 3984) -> 3972.8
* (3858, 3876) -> 3866.9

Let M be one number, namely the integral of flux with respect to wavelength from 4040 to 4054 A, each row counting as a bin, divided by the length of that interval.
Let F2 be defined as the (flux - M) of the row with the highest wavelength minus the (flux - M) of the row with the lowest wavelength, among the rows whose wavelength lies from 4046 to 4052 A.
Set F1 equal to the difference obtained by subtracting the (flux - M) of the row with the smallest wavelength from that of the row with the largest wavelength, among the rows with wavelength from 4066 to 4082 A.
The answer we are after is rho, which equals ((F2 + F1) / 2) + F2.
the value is -2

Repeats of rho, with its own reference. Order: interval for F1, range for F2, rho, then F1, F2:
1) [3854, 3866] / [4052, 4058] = 1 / 2.3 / -0.1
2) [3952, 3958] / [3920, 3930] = 0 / 0.3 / 0.0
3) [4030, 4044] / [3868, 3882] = -6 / -0.6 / -3.7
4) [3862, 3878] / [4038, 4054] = -3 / -5.9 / -0.1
